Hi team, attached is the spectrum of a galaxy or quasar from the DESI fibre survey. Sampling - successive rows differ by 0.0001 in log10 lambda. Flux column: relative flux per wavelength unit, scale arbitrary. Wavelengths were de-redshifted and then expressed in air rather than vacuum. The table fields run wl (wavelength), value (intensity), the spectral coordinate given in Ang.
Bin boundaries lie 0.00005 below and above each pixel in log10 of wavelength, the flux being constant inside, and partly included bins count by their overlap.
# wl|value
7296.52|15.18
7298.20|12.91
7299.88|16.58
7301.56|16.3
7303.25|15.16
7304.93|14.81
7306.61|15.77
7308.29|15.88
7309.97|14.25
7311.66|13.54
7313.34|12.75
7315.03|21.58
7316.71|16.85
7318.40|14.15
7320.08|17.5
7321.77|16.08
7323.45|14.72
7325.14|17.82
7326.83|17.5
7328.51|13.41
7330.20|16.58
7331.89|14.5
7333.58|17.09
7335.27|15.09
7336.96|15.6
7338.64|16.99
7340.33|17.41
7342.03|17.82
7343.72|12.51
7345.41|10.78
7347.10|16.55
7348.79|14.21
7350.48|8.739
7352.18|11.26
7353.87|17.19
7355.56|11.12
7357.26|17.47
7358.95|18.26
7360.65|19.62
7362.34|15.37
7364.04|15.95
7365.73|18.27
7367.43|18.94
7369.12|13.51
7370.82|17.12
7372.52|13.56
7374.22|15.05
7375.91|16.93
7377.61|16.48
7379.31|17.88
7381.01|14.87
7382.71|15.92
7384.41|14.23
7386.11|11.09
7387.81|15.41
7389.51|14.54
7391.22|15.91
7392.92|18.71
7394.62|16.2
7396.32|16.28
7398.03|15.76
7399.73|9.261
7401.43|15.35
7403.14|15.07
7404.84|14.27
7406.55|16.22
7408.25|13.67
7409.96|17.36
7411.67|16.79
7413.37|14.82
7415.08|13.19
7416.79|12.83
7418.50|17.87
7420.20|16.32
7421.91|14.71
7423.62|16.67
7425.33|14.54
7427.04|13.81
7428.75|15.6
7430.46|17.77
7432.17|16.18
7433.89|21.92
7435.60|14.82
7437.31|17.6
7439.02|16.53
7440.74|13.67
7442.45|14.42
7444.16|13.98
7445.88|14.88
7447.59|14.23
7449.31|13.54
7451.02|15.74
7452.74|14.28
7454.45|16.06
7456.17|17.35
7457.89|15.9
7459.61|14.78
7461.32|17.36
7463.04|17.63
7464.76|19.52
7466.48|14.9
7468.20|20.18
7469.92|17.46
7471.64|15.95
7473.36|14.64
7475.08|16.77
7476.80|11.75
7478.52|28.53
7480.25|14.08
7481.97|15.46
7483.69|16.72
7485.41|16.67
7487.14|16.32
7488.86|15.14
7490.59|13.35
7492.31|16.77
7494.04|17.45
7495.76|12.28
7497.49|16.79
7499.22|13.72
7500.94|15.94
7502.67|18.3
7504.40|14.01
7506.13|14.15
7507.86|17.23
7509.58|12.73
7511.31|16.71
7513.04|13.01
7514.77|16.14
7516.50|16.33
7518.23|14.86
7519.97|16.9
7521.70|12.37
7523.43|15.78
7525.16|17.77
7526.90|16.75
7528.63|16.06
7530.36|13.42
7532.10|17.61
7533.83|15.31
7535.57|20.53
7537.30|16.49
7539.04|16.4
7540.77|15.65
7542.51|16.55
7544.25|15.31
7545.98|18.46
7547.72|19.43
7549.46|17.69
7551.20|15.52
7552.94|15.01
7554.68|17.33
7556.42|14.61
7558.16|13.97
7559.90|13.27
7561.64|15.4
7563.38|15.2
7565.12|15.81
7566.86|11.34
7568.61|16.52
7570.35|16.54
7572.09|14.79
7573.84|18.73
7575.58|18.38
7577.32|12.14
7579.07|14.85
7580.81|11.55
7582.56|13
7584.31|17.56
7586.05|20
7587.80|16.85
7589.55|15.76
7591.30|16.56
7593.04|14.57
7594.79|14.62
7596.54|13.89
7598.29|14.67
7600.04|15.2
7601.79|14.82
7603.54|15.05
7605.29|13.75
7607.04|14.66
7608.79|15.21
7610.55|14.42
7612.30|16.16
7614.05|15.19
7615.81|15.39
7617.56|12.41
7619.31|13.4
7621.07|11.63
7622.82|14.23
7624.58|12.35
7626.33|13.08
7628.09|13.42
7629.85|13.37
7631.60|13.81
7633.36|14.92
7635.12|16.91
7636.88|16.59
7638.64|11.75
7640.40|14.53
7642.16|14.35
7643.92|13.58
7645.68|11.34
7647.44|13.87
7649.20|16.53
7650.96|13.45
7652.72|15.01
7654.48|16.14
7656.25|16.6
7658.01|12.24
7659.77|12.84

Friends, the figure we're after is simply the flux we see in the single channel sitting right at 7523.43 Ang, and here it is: 15.78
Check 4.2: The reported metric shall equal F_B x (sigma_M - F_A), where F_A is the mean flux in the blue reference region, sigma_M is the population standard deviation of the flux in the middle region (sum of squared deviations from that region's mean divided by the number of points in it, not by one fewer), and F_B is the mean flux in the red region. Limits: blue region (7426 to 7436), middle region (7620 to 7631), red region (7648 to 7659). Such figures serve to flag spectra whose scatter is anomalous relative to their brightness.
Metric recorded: -238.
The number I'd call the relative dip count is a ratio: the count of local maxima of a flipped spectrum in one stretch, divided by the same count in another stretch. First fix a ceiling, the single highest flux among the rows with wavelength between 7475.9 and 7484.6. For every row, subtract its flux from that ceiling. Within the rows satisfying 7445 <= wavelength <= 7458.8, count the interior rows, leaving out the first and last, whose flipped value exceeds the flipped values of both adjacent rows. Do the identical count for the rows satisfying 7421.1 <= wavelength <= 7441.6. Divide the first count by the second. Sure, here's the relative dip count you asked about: 0.67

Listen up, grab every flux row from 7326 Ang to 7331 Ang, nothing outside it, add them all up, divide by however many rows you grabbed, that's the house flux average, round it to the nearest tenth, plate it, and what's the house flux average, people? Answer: 15.8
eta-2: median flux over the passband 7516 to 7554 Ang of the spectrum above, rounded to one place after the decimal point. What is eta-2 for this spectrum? 16.4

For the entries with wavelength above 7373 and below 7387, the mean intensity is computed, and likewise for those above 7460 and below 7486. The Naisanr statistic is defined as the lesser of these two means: 15.3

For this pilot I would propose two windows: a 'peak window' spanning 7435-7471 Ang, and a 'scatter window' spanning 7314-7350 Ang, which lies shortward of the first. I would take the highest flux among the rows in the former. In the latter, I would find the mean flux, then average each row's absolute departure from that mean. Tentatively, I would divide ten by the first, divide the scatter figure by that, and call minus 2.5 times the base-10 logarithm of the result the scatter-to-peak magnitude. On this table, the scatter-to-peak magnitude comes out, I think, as -1.4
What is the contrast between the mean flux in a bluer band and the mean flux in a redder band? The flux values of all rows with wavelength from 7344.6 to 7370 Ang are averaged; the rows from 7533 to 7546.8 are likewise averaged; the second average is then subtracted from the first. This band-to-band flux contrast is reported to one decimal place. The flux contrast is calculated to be -1.7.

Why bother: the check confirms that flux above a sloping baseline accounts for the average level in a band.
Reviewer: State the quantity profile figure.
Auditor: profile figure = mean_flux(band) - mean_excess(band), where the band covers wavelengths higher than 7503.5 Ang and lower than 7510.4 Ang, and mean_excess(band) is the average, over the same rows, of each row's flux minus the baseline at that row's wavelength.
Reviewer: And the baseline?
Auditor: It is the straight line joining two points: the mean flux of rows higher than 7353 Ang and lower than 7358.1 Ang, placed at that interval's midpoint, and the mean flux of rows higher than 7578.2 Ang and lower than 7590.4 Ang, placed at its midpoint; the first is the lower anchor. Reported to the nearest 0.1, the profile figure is 15.5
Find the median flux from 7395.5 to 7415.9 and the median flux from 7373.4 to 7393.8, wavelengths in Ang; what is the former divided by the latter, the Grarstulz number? 0.97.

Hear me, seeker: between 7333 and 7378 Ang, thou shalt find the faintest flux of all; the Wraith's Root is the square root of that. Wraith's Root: 2.96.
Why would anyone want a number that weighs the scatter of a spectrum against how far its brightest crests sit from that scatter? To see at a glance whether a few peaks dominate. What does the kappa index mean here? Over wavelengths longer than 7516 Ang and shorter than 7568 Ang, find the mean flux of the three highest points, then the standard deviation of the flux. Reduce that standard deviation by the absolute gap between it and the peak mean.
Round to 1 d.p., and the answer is -15.6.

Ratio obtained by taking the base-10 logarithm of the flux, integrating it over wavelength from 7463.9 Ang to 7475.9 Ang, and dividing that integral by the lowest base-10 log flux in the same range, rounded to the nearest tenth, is 12.7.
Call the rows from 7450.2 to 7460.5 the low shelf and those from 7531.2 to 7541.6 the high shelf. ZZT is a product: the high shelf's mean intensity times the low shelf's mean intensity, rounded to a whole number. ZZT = 267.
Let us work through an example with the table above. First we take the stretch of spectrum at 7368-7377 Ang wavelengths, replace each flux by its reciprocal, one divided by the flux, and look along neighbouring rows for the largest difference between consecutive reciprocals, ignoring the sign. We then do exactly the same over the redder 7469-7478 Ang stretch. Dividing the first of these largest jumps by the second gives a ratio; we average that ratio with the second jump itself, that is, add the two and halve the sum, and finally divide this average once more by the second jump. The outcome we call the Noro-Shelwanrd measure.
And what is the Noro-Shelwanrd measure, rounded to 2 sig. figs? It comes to 13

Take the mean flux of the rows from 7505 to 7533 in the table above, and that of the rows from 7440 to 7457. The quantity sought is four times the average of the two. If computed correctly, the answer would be 60.6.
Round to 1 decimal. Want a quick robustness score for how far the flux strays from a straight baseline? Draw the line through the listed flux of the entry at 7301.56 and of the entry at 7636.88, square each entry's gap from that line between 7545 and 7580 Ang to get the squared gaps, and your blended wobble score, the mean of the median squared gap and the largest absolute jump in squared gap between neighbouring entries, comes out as 14.9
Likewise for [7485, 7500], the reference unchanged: 9.2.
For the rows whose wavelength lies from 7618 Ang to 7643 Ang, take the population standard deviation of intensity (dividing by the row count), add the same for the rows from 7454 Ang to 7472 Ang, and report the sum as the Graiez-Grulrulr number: 3.2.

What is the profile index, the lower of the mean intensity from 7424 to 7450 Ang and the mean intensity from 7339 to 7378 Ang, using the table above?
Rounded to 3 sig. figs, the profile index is 15.4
